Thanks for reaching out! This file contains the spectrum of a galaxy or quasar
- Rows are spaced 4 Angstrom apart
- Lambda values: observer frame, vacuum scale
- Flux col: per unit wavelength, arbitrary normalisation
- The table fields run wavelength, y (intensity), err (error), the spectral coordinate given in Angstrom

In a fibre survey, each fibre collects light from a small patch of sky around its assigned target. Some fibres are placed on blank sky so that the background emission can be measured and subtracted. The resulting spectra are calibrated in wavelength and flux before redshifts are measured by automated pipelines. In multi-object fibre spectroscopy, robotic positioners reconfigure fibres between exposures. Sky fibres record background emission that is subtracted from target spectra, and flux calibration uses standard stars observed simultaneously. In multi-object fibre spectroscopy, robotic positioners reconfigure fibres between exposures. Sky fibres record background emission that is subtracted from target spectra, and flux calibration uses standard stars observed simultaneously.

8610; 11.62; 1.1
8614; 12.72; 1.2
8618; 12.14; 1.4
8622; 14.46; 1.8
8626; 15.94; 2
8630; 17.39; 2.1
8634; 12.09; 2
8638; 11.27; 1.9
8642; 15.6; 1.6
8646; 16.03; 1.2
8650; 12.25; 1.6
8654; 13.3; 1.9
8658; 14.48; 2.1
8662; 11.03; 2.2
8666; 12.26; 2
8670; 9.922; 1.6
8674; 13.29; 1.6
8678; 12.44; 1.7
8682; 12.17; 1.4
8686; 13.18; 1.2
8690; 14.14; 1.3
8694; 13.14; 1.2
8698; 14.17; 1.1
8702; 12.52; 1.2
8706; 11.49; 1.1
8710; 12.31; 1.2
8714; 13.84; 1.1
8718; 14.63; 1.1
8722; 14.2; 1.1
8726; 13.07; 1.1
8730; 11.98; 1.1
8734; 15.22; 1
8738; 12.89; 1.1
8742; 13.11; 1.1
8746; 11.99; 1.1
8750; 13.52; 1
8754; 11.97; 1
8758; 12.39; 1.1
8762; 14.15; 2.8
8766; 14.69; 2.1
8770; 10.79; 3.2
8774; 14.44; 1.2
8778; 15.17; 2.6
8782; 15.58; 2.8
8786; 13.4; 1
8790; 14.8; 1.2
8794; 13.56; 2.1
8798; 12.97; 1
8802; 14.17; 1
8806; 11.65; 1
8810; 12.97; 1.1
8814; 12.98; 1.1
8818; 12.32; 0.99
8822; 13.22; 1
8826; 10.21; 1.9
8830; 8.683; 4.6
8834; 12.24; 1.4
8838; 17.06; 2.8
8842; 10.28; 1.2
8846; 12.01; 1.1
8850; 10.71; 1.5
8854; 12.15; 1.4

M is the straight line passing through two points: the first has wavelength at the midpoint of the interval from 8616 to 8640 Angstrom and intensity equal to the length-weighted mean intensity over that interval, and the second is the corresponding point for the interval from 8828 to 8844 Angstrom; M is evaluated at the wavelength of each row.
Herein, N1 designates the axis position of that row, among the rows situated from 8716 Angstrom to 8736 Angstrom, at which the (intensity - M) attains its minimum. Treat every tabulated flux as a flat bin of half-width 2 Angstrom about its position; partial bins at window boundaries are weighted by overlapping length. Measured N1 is 8730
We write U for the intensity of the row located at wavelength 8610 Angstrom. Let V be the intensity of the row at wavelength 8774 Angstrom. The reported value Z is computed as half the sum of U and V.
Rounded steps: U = 11.62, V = 14.44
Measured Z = 13.0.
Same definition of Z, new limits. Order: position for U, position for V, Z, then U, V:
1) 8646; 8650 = 14.1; 16.03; 12.25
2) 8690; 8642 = 14.9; 14.14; 15.6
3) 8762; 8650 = 13.2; 14.15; 12.25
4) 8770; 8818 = 11.6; 10.79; 12.32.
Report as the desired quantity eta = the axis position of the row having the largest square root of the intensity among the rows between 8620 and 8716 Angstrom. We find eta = 8630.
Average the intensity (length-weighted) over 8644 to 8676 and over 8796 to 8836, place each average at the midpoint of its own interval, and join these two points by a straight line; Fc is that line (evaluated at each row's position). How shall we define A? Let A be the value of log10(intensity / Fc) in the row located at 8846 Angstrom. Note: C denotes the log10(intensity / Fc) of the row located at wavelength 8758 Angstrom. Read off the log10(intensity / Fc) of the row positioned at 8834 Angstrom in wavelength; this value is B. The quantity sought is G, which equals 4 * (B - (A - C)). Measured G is 0.02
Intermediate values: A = 0.00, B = 0.006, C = 0.000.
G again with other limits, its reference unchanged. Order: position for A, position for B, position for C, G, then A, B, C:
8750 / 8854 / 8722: 0.09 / 0.04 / 0.006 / 0.054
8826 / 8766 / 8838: 1.20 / -0.07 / 0.075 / 0.151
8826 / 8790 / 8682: 0.55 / -0.07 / 0.082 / -0.019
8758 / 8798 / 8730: 0.03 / 0.00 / 0.026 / -0.019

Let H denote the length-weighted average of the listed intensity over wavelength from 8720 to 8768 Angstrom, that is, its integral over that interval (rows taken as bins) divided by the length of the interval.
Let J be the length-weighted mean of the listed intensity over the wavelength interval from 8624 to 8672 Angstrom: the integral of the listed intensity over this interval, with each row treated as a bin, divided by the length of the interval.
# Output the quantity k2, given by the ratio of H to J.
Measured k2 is 0.99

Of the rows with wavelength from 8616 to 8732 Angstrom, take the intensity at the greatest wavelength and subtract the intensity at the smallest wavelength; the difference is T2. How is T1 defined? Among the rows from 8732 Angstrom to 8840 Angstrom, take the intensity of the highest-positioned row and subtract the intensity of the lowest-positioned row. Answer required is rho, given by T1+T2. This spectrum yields 2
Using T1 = 1.8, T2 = -0.2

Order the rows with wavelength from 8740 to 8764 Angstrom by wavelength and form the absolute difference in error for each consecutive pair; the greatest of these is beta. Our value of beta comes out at 1.7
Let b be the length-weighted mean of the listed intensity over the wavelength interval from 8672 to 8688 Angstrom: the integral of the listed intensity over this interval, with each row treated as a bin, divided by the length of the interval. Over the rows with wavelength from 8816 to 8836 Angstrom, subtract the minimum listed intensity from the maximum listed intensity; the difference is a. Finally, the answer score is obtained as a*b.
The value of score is 57.9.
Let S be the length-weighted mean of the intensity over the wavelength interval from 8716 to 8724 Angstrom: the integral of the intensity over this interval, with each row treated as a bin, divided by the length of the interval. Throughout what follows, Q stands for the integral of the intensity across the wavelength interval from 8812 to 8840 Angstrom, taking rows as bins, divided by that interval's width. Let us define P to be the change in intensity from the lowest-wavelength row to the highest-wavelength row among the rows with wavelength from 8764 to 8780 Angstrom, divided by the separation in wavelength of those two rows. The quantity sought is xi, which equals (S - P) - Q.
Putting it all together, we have 2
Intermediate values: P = 0.04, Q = 12.4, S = 14.4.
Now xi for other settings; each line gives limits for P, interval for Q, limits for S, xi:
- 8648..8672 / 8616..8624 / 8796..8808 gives 0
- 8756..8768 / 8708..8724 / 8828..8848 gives -2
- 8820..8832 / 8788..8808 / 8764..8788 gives 1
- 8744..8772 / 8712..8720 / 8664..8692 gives -2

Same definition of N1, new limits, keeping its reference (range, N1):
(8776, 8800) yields 8798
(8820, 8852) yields 8830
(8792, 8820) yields 8806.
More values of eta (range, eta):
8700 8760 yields 8734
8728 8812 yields 8782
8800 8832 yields 8802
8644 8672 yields 8646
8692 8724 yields 8718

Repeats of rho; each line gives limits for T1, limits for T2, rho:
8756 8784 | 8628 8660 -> 0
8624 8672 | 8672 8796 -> -6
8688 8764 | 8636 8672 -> -1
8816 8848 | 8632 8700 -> 2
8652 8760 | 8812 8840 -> 3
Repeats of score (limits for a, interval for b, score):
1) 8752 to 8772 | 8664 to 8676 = 46.1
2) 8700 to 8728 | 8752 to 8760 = 38.2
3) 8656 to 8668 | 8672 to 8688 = 44.1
